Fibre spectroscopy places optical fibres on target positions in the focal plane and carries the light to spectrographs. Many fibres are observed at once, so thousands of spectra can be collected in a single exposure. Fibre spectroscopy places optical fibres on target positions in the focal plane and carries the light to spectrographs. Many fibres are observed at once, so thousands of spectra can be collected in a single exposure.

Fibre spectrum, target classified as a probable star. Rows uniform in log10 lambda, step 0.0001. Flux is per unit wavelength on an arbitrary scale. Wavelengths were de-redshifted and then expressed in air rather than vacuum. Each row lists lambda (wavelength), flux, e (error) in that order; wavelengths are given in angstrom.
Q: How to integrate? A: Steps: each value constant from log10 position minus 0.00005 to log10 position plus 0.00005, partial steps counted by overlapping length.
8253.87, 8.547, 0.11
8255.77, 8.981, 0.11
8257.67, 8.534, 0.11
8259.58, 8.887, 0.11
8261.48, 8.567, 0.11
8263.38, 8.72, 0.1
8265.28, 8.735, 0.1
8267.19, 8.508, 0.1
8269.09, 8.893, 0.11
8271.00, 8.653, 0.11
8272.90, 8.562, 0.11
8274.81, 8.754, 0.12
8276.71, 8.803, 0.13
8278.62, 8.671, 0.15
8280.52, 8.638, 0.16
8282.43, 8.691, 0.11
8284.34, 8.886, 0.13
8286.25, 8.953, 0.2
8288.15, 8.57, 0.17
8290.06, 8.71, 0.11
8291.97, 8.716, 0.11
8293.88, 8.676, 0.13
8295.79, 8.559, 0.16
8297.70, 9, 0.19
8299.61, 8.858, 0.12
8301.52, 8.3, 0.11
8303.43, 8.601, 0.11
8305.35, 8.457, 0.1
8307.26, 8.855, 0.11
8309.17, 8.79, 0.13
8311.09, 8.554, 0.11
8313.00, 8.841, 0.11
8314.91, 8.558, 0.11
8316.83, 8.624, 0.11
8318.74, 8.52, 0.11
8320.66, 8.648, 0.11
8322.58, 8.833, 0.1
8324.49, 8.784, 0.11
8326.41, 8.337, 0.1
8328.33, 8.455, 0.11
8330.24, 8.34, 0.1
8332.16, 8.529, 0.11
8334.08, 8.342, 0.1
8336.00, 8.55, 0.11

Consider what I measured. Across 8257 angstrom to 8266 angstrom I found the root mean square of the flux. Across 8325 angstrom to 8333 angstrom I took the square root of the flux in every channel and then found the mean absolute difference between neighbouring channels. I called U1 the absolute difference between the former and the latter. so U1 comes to 8.67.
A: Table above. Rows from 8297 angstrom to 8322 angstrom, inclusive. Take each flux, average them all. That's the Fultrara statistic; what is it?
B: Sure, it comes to 8.66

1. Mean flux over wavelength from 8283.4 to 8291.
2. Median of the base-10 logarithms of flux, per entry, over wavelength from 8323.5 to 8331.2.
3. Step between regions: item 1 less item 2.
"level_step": 7.86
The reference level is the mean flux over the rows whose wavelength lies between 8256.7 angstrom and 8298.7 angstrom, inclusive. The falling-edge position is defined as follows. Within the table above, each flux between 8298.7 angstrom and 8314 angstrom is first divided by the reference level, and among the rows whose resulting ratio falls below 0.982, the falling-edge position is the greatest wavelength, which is 8311.09 angstrom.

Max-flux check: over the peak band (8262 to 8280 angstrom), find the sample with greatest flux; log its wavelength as 8269.09 angstrom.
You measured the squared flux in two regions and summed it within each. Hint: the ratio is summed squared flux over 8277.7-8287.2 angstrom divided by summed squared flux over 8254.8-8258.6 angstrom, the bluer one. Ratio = 2.5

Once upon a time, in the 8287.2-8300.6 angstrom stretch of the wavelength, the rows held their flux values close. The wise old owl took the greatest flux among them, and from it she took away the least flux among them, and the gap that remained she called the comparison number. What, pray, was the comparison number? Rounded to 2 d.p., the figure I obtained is 0.44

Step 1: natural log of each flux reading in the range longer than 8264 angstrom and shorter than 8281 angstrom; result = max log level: 2.19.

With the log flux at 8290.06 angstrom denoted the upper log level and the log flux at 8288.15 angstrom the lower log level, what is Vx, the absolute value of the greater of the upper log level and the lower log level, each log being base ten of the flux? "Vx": 0.940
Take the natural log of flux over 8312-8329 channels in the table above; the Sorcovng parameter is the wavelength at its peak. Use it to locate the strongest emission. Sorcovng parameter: 8313.00 angstrom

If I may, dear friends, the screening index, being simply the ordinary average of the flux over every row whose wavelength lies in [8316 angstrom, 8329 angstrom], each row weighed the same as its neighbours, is 8.60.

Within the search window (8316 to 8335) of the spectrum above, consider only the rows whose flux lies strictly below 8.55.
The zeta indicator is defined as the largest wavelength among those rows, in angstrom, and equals 8334.08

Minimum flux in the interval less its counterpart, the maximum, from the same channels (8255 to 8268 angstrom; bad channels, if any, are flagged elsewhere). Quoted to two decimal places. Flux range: -0.47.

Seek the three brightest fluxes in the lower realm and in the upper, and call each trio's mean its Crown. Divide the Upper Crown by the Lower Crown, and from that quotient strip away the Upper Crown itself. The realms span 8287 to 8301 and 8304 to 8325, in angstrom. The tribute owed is -7.84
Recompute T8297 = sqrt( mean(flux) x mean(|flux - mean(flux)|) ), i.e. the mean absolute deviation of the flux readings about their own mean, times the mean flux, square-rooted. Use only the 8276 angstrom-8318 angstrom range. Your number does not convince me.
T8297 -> 1.07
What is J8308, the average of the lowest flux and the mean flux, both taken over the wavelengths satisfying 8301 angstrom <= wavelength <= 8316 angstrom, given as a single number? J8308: 8.46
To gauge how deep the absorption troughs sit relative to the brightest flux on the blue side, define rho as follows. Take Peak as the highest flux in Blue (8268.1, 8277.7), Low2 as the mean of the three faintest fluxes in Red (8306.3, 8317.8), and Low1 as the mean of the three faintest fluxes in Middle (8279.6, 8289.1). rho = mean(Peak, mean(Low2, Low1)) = 8.75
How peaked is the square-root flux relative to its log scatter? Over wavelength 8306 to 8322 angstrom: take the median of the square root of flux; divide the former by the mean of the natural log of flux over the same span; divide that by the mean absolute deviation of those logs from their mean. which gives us 102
